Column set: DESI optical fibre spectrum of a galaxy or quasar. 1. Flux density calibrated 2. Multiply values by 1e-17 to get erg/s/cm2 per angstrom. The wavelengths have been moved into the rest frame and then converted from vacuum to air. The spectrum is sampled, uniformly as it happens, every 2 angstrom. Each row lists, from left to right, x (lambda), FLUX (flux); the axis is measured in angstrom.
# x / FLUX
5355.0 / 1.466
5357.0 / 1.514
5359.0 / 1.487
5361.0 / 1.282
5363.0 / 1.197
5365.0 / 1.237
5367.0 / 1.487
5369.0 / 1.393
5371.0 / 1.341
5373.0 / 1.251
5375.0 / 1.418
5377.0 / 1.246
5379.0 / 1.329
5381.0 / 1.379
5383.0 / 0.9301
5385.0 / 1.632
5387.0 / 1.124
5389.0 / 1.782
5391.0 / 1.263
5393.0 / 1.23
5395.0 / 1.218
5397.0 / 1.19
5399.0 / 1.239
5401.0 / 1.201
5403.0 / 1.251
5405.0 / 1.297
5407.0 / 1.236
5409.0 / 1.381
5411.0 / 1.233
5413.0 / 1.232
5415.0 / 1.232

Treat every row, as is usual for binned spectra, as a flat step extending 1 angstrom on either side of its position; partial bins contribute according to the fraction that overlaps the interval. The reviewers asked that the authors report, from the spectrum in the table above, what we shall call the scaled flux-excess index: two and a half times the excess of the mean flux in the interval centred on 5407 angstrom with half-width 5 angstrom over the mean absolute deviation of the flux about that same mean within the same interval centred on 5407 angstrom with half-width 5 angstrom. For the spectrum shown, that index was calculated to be 3.08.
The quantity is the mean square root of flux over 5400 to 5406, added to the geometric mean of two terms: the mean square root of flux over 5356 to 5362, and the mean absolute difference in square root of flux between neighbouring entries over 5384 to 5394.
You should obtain 1.58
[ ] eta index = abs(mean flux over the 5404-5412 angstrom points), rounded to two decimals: 1.29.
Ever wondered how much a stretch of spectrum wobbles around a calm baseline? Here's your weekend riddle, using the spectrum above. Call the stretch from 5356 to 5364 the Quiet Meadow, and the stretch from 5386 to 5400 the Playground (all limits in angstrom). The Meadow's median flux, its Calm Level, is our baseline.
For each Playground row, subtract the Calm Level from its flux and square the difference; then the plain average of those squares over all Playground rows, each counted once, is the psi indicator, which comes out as 0.050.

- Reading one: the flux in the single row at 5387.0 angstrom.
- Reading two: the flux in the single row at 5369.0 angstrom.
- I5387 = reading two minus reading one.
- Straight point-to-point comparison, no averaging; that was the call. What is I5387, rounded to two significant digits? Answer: 0.27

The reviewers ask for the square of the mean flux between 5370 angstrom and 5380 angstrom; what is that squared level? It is 1.73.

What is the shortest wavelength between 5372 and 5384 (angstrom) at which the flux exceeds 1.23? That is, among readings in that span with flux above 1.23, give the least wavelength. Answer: 5373.0 angstrom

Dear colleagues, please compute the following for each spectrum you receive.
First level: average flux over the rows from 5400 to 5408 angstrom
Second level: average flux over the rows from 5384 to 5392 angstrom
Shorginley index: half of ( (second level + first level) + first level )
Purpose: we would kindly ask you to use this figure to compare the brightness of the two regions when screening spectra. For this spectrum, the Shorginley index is 1.97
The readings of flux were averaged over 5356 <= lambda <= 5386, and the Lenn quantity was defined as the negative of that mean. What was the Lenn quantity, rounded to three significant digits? -1.34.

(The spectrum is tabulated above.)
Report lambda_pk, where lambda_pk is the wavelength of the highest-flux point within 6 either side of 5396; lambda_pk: 5391.0 angstrom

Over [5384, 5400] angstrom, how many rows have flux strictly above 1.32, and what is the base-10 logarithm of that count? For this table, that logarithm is 0.3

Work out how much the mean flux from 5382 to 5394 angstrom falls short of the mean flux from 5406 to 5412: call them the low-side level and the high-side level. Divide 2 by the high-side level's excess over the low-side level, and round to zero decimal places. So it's -46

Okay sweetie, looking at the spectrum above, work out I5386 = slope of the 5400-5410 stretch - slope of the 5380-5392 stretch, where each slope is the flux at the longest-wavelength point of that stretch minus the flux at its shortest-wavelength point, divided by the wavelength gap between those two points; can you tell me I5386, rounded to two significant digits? 0.034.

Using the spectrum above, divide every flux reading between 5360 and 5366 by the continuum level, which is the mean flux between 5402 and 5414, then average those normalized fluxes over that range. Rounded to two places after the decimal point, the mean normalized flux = 0.97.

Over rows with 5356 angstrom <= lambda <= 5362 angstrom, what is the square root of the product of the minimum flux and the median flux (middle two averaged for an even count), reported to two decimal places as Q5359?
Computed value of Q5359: 1.38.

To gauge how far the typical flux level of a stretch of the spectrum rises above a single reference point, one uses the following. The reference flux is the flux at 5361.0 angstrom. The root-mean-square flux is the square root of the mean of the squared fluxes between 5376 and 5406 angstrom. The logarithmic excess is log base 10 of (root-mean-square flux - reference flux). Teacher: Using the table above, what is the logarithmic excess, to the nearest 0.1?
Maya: -1.7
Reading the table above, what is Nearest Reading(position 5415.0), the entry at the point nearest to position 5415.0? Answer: 1.232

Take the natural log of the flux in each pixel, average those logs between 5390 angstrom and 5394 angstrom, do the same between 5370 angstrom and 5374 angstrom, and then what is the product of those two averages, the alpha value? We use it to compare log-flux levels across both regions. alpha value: 0.057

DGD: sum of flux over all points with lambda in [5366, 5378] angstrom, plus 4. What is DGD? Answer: 12.1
